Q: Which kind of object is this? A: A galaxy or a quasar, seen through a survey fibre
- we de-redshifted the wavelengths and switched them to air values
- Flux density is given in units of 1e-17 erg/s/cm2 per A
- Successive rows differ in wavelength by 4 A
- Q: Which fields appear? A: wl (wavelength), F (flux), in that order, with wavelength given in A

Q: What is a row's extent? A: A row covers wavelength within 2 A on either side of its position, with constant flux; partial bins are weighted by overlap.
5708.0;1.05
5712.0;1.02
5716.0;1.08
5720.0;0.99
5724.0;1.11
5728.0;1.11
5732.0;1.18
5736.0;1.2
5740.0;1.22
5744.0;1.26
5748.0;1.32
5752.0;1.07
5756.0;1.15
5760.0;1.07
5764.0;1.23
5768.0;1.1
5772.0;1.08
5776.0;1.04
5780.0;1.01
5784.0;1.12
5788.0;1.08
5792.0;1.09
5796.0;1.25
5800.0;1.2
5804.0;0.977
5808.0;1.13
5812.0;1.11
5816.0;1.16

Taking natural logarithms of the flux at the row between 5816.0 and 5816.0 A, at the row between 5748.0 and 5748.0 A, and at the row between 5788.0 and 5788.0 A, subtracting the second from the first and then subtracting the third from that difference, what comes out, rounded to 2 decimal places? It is -0.21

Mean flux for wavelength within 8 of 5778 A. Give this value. 1.06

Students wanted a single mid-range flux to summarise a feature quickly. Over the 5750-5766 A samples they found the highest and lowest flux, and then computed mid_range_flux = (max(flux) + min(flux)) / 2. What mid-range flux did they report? 1.15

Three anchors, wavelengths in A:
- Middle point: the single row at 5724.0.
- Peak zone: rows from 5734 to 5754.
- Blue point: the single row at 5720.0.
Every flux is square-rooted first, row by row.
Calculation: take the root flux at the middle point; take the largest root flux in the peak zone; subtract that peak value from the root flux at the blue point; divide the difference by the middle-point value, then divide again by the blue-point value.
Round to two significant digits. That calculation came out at -0.15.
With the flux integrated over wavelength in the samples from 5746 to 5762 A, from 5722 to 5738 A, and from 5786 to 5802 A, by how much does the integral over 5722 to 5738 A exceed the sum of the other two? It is -18.5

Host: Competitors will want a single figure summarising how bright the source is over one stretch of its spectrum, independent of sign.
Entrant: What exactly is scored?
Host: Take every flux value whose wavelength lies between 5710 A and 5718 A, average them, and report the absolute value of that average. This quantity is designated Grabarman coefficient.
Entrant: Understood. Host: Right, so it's 1.05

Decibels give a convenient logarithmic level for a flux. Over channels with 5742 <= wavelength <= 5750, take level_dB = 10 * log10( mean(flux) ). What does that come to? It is 1.1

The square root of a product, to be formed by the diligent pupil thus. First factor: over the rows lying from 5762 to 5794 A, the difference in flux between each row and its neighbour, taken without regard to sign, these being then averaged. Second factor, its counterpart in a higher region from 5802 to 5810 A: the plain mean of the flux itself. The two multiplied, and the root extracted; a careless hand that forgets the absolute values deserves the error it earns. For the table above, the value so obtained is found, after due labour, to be 0.239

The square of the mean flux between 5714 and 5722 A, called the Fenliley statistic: 1.07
